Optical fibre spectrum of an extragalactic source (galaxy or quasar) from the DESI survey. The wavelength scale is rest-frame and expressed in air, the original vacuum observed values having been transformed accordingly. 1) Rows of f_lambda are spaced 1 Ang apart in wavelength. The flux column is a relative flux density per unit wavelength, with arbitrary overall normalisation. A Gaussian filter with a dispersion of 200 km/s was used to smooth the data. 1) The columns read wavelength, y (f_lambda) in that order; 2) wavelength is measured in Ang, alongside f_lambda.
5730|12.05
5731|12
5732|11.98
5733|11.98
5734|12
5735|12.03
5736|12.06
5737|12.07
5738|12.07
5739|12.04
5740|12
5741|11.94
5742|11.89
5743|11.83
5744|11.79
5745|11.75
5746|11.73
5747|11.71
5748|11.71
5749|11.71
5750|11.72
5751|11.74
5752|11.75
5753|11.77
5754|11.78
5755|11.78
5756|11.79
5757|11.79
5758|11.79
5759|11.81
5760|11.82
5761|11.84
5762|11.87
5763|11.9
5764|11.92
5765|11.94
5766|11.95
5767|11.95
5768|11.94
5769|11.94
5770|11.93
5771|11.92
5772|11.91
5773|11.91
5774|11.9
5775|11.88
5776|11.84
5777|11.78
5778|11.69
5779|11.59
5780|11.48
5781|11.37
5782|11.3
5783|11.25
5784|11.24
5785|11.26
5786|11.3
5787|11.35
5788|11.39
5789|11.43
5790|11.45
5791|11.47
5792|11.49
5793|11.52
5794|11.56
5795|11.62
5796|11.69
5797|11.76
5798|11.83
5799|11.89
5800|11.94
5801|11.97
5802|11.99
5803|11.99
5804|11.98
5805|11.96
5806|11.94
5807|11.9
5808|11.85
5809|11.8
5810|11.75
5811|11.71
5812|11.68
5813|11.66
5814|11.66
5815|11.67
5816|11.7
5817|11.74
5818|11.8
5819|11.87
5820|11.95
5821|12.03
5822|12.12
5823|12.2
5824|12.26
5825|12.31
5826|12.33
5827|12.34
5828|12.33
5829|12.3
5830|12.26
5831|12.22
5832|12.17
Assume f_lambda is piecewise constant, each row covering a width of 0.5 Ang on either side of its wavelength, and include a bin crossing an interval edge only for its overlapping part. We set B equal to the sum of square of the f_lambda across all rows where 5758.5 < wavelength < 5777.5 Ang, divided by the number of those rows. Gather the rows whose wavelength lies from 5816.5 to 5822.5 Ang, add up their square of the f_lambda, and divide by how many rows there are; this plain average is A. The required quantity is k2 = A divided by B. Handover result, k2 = 1.00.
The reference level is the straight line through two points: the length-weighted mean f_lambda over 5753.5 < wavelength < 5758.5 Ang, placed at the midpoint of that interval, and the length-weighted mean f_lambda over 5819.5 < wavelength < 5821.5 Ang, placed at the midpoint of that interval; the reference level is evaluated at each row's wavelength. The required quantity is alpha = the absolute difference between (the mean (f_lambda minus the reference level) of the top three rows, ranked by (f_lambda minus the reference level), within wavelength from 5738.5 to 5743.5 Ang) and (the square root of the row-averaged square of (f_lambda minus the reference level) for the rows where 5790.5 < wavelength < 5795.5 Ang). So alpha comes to 0.12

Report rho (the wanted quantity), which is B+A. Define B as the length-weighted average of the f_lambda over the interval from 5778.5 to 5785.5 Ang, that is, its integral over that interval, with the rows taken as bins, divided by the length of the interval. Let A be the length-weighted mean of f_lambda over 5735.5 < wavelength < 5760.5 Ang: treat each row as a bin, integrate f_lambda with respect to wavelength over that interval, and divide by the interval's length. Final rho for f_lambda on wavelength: 23.2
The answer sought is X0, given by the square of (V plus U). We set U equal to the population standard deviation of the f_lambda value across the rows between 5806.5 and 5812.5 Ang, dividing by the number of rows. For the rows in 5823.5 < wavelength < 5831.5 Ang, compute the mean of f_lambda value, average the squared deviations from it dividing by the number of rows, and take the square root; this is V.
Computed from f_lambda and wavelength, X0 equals 0.014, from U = 0.08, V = 0.040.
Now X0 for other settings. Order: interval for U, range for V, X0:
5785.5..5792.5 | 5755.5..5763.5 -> 0.010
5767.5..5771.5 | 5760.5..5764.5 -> 0.001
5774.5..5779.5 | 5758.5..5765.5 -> 0.023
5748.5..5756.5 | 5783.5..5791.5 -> 0.012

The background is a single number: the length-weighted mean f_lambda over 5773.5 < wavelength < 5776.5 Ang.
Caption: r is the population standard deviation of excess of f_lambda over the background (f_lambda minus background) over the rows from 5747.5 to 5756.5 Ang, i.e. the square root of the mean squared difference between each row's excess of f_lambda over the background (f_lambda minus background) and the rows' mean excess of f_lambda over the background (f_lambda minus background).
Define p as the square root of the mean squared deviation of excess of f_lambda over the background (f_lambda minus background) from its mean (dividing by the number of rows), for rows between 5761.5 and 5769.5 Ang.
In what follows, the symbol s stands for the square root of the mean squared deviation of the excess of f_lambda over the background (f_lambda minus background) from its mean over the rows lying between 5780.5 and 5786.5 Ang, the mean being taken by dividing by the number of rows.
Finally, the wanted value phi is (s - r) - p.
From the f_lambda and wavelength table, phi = -0.01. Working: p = 0.03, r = 0.03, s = 0.04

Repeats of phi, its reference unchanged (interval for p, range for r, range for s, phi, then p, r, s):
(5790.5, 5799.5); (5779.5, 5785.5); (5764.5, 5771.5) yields -0.22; 0.14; 0.08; 0.01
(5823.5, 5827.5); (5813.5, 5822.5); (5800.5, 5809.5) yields -0.12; 0.03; 0.16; 0.06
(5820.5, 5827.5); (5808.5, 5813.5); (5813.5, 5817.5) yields -0.13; 0.11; 0.05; 0.03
